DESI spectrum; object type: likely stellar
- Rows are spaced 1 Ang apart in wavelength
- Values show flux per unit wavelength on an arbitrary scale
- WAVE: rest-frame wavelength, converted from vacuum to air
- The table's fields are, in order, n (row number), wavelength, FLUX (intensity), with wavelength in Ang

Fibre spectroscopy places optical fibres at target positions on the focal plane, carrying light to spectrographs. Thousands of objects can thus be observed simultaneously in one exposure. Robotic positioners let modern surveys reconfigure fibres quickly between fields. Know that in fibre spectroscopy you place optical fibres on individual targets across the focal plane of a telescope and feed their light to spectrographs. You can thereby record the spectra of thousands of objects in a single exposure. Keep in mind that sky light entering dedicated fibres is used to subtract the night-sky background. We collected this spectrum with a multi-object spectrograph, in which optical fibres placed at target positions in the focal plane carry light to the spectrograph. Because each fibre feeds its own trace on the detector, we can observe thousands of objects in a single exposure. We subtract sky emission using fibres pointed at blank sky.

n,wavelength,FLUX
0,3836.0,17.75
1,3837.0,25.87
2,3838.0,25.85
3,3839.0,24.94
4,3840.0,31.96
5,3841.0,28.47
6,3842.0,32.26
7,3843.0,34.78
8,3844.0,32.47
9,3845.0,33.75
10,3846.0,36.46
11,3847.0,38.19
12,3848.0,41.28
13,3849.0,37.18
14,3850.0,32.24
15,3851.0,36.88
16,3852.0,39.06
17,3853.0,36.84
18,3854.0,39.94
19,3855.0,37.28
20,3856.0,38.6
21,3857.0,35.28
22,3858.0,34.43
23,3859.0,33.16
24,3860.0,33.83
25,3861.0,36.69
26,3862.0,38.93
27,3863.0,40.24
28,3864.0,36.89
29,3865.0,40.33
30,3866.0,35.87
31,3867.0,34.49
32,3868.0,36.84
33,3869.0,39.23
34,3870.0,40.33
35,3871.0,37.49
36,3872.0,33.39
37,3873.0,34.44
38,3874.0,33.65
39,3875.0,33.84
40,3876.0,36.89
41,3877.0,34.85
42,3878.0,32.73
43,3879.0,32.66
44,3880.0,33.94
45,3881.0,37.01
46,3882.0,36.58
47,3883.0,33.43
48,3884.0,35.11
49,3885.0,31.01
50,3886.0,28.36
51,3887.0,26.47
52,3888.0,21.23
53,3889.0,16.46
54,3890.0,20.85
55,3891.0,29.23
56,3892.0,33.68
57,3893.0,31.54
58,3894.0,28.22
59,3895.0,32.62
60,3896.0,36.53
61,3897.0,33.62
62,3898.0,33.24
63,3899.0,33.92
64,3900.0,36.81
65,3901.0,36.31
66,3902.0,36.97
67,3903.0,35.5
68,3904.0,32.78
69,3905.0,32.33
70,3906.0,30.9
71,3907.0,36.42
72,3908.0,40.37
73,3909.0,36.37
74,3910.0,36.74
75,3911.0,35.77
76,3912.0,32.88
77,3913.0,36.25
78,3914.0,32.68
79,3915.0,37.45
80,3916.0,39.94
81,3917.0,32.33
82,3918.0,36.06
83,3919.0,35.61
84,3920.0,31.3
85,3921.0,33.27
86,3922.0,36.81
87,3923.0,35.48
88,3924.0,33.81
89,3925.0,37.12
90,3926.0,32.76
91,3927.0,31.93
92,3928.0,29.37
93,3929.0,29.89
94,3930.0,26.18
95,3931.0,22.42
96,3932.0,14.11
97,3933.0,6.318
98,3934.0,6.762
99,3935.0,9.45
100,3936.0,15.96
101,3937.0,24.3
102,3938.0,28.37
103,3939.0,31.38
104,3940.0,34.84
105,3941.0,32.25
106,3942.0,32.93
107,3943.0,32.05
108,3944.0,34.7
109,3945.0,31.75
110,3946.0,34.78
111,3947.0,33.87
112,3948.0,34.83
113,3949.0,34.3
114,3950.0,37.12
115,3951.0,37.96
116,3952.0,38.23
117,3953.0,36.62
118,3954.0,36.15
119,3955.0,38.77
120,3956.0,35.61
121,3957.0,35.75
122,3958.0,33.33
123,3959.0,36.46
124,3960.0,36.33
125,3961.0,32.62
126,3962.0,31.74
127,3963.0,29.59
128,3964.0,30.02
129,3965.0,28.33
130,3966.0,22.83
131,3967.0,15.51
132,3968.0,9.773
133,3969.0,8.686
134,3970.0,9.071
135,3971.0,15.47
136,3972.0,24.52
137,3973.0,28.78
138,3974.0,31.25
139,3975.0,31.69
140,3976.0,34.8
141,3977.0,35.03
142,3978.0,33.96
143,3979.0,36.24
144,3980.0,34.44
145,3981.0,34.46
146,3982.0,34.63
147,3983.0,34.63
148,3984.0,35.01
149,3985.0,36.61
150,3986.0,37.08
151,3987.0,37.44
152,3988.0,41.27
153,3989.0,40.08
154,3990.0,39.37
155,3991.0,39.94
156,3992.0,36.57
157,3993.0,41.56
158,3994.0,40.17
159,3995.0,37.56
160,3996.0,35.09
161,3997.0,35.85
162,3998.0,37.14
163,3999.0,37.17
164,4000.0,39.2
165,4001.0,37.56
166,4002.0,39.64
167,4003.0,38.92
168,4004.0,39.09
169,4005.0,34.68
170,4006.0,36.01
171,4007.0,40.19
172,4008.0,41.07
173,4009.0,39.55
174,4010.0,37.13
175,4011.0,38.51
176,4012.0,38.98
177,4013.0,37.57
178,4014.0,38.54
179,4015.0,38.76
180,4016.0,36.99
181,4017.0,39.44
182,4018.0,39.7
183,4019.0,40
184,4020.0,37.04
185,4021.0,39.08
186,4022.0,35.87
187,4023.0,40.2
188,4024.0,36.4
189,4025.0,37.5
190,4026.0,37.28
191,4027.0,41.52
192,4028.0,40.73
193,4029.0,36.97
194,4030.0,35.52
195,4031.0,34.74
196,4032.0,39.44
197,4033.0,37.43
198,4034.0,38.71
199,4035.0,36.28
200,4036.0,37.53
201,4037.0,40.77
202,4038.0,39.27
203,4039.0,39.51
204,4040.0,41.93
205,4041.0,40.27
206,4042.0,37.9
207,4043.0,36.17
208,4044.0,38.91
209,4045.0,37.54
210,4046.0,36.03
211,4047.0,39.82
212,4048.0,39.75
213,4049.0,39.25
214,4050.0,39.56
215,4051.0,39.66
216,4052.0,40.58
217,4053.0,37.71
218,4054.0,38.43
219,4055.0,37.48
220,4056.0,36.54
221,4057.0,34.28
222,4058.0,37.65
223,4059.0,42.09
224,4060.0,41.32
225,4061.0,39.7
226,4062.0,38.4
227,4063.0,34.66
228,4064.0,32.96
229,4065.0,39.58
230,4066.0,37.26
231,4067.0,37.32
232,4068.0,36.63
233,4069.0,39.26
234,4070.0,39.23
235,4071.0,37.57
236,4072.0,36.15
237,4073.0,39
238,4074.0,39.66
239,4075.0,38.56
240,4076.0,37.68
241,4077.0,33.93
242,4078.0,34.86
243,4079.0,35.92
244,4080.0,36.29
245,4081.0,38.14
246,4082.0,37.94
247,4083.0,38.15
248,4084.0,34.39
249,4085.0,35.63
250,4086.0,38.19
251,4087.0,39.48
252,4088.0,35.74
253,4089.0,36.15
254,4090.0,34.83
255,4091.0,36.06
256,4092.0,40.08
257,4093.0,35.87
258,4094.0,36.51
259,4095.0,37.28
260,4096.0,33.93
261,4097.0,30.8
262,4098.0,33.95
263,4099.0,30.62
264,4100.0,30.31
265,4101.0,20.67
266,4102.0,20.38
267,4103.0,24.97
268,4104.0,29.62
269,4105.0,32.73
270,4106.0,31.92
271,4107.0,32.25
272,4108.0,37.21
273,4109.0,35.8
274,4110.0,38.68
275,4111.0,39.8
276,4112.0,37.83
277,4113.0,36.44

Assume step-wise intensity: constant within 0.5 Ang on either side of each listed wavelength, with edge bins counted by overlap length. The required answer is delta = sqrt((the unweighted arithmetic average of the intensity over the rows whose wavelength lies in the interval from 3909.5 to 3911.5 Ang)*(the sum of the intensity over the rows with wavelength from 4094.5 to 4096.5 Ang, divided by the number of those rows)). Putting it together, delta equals 35.9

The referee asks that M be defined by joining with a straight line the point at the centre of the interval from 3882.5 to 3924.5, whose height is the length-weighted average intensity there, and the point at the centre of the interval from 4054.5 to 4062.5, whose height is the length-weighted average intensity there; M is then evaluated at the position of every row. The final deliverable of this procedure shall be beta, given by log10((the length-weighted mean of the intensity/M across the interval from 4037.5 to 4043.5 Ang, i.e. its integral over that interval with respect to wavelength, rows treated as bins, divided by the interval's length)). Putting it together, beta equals 0.02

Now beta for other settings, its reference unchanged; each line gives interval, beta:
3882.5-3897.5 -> -0.05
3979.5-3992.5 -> 0.01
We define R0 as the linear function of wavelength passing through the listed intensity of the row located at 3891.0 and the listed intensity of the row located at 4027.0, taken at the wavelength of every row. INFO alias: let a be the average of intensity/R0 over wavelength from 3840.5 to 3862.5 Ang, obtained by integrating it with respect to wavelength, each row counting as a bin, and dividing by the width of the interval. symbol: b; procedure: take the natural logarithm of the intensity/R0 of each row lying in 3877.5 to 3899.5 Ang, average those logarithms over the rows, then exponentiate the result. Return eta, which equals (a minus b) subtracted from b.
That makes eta 0.7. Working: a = 1.40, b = 1.0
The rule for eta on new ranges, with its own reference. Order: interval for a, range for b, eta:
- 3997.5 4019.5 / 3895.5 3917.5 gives 1.3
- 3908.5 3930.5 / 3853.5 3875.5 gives 1.6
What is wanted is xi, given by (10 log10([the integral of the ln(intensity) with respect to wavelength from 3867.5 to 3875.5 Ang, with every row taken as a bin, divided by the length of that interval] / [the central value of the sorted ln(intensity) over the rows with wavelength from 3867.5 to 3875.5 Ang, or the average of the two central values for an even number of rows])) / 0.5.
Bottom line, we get 0.03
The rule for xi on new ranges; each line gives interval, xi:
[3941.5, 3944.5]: 0.02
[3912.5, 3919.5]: -0.03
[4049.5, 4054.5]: -0.02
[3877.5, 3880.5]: 0.03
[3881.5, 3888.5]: -0.10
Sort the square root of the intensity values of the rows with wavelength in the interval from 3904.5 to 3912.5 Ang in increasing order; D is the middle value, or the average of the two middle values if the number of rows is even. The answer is 6.01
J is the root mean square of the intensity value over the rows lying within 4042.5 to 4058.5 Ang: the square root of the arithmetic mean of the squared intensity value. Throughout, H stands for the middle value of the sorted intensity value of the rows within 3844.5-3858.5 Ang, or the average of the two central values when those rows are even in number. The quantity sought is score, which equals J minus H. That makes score 1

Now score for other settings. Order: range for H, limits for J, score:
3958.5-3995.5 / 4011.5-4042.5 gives 4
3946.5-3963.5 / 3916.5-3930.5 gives -3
